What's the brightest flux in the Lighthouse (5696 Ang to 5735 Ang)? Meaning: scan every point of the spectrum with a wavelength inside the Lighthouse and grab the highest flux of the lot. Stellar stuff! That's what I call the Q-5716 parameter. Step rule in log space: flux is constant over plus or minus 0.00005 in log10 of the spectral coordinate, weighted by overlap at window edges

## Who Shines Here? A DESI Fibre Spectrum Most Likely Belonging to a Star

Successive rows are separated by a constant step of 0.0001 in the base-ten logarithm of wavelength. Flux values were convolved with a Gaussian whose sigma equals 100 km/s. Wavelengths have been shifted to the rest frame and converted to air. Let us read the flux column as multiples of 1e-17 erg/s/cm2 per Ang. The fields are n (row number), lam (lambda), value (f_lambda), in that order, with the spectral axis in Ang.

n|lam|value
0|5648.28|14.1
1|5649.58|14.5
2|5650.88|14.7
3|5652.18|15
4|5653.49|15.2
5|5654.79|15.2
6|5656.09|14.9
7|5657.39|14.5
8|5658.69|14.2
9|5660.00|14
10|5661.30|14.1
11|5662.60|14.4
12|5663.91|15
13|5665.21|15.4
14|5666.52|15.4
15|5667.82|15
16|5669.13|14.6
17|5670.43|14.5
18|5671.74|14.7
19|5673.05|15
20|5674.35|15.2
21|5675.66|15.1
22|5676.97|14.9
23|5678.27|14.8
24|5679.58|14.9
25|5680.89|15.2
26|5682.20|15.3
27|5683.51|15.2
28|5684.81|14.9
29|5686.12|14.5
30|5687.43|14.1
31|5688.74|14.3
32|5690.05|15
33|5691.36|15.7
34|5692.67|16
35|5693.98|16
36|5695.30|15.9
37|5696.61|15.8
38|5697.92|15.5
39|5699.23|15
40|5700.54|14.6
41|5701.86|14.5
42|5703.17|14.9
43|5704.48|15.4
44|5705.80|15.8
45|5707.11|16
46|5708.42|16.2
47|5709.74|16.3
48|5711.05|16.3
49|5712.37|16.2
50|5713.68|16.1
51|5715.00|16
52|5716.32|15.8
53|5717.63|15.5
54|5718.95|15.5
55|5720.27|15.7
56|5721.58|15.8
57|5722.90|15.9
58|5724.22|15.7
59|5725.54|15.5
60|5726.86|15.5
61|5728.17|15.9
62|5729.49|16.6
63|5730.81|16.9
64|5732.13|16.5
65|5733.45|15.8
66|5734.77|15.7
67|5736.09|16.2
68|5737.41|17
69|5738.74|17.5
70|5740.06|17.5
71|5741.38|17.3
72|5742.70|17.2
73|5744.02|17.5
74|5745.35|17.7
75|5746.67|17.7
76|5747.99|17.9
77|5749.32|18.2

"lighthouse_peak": 16.9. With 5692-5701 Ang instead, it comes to 16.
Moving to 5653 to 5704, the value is 16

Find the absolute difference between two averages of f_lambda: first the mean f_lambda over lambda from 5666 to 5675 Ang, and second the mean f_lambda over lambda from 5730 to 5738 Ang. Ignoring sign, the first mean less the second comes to 1.44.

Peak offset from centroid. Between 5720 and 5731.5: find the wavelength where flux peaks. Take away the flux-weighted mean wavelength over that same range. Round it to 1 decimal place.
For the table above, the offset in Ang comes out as 5.2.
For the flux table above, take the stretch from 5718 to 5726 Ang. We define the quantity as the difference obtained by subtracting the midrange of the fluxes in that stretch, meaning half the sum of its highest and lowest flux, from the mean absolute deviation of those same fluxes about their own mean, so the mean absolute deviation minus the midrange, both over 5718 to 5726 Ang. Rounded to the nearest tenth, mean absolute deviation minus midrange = -15.6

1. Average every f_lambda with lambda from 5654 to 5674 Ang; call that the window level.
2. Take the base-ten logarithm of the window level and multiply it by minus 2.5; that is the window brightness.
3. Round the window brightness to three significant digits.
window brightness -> -2.92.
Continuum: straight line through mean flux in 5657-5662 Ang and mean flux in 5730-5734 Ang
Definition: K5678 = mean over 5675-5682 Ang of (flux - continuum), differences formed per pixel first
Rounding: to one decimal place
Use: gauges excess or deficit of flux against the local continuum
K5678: 0.2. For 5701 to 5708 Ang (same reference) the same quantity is -0.2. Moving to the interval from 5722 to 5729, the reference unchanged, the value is -0.5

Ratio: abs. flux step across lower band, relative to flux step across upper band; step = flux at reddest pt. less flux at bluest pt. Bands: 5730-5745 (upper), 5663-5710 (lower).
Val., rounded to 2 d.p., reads 2.17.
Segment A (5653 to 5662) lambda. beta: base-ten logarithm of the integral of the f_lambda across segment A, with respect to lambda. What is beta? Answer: 2.12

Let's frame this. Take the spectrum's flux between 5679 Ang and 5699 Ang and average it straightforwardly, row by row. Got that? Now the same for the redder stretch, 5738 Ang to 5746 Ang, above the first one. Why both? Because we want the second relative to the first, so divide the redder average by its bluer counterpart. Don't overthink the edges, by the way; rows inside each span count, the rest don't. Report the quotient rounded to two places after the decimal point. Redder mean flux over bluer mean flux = 1.15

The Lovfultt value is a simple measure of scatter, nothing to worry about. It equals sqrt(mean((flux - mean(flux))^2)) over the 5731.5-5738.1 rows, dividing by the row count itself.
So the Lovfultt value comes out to 0.48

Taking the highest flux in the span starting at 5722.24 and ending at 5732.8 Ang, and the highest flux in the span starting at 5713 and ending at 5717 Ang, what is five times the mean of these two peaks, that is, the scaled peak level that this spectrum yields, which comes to 82.5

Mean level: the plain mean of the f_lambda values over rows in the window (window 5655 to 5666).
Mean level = 14.6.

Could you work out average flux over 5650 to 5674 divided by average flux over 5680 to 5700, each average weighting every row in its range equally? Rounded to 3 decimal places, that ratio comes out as 0.970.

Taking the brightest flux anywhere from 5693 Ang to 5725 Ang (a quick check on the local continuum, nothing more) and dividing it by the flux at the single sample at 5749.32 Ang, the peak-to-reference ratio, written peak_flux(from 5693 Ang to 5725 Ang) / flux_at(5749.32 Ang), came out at 0.90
